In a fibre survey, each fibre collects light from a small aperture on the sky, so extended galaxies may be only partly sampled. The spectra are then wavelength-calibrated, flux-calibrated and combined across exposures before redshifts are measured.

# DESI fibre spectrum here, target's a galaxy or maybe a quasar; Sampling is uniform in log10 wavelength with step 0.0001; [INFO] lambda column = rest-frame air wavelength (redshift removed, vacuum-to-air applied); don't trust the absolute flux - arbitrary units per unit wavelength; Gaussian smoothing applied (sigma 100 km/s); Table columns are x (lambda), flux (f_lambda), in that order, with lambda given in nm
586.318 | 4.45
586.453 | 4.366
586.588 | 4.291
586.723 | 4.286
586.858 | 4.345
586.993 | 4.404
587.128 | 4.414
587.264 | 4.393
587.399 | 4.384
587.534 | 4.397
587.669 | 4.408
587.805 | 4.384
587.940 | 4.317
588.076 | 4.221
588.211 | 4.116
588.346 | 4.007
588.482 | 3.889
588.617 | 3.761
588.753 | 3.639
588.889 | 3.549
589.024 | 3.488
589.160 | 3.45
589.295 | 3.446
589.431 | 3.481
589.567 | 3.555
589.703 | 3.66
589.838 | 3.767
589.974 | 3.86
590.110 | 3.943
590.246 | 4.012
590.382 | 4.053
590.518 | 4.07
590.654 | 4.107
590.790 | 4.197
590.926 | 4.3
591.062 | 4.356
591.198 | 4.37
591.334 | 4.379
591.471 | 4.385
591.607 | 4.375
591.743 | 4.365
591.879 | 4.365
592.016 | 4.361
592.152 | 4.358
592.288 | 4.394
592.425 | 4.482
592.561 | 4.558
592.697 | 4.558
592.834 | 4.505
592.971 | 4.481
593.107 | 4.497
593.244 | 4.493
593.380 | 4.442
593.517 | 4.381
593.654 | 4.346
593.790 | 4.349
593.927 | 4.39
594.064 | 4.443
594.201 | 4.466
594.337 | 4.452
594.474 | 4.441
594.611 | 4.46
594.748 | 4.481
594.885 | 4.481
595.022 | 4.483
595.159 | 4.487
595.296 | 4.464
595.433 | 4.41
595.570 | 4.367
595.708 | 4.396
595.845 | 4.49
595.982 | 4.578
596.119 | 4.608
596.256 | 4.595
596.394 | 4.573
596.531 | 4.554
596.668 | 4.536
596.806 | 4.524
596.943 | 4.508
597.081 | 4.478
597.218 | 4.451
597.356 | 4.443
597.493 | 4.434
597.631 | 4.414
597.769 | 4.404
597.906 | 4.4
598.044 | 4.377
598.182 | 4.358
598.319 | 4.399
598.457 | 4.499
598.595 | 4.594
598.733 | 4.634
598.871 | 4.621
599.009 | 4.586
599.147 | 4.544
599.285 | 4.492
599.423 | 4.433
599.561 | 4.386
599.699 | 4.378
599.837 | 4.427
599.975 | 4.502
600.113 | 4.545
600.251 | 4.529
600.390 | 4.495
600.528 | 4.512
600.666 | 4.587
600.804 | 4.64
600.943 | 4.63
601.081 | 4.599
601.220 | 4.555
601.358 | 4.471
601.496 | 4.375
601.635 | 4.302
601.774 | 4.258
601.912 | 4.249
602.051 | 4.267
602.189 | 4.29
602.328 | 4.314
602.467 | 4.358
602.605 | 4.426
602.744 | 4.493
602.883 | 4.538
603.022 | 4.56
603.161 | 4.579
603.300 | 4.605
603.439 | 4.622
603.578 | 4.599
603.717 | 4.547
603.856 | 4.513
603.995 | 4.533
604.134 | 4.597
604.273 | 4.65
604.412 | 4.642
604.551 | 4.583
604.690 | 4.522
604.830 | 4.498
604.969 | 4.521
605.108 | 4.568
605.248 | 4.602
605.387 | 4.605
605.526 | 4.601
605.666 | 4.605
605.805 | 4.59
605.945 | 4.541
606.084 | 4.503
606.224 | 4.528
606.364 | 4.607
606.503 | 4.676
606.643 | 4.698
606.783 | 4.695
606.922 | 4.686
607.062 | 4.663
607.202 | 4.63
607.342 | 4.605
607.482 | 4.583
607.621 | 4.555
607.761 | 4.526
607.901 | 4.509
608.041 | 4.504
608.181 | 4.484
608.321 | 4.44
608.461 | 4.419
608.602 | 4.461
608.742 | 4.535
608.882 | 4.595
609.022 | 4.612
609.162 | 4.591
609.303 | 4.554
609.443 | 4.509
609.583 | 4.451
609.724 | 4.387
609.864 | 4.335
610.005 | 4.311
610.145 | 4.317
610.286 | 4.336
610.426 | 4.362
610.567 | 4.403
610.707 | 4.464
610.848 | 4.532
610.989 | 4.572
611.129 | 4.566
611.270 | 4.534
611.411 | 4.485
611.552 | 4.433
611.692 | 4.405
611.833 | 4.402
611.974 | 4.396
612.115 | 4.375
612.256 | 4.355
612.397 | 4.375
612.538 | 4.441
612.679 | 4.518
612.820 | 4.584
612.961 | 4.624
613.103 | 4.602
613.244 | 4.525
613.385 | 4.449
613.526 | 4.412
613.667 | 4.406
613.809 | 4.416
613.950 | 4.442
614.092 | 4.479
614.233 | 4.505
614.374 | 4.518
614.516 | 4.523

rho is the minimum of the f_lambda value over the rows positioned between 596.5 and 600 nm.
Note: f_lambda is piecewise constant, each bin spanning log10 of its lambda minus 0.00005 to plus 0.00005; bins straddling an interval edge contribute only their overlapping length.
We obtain 4.358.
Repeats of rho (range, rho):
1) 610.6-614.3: 4.355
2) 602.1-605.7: 4.29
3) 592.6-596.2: 4.346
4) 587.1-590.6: 3.446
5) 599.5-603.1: 4.249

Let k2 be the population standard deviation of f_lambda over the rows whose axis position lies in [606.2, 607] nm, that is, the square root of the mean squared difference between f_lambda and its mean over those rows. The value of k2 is 0.06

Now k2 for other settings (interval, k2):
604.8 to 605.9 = 0.04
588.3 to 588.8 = 0.14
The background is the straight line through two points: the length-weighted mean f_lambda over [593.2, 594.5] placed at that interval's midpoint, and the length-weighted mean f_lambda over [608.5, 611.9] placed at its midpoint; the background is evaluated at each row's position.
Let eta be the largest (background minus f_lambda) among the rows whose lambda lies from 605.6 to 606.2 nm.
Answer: -0.050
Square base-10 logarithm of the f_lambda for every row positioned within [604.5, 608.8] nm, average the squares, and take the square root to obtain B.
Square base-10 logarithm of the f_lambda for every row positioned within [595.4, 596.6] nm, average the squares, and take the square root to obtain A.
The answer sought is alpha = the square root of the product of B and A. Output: 0.657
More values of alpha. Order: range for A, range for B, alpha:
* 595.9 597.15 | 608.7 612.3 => 0.653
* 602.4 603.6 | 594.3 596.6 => 0.654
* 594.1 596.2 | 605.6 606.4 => 0.655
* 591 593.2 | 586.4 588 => 0.643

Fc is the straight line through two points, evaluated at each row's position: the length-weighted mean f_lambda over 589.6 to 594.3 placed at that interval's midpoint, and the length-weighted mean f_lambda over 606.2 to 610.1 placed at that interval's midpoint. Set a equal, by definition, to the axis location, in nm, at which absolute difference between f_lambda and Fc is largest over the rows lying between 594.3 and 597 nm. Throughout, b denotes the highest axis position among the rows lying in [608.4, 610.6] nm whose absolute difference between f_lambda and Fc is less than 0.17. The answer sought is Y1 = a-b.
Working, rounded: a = 596.119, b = 609.583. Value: -13.46 nm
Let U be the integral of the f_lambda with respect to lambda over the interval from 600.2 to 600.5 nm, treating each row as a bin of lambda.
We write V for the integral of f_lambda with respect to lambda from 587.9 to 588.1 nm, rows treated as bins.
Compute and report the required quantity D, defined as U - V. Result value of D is 0.5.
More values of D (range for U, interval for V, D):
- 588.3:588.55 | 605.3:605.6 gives -0.4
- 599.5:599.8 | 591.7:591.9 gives 0.4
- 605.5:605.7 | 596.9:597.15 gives -0.2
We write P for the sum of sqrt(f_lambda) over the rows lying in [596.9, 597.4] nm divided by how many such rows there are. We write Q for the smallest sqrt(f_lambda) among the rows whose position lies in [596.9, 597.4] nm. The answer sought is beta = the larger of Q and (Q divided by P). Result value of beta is 2.11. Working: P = 2.11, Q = 2.11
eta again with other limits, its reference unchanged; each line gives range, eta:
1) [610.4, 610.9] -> 0.103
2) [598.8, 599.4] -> -0.057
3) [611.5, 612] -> 0.073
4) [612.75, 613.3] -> -0.053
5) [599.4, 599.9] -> 0.058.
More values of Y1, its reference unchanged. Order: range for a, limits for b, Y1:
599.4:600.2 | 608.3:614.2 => -13.98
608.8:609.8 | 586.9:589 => 21.51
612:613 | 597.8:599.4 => 12.97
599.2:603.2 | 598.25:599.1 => 2.35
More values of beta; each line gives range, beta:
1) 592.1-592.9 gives 2.09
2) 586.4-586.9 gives 2.07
